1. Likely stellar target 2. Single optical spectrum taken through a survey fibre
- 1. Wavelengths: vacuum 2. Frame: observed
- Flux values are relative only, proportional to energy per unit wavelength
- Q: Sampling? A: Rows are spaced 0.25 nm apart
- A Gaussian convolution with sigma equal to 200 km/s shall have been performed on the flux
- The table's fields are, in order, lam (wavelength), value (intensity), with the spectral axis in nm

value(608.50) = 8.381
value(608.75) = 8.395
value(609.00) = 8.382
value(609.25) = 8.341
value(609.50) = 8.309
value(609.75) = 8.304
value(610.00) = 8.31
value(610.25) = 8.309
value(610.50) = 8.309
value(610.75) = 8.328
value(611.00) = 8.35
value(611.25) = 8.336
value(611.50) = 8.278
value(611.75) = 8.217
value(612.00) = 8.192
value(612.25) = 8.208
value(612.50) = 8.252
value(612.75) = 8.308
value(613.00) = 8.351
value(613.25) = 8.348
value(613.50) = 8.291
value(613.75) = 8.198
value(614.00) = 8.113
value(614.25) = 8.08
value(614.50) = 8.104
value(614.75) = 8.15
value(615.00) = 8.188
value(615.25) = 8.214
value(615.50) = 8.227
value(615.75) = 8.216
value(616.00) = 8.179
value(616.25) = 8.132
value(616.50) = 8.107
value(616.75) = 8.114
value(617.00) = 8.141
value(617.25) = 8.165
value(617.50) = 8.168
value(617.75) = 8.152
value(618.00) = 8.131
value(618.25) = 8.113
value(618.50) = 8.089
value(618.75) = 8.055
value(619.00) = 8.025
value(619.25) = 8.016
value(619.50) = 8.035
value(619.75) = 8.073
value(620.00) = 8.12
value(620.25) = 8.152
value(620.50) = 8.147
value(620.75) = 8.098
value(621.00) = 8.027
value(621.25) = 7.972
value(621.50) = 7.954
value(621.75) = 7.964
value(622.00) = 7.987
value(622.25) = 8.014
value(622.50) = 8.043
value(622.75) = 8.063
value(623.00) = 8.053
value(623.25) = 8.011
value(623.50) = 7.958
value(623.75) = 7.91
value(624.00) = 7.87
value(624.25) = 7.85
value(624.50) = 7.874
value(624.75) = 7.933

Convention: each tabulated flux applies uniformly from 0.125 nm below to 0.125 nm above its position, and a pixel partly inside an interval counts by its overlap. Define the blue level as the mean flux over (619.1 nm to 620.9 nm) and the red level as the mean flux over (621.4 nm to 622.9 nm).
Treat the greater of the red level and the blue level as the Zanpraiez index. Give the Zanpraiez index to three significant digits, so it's 8.09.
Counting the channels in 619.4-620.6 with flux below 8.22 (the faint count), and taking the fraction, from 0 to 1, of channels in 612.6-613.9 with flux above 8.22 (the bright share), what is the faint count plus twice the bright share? 6.6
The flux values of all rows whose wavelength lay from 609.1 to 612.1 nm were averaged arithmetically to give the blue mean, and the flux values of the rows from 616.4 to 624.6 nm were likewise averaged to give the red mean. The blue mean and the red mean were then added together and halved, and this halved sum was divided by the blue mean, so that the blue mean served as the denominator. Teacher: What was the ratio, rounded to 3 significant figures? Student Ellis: 0.985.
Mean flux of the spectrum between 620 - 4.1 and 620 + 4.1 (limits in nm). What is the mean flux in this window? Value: 8.06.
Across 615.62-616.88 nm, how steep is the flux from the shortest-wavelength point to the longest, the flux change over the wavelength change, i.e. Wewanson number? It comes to -0.10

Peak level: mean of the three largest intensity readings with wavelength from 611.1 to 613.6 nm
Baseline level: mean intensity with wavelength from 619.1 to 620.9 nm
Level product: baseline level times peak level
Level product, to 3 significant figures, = 67.5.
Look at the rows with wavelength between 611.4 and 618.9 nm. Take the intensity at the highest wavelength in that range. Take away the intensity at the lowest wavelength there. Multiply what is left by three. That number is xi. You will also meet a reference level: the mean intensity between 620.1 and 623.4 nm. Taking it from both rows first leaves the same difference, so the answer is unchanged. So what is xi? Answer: -0.67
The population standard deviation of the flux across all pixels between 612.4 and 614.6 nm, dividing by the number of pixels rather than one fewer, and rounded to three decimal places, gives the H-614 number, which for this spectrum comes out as 0.101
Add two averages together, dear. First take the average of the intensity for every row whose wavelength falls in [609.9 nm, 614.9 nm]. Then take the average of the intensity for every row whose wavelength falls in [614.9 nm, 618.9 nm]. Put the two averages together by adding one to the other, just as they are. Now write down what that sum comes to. 16.4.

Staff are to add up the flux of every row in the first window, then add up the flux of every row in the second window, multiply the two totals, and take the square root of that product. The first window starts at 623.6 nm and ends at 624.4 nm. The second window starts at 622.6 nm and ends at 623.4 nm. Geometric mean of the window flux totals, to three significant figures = 23.9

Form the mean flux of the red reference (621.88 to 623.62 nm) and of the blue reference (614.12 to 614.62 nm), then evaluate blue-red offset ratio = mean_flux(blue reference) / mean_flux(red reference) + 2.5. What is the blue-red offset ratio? 3.51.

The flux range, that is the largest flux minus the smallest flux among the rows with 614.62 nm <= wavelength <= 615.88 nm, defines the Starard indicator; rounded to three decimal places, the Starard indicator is 0.077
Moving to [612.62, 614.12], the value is 0.238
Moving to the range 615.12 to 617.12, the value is 0.120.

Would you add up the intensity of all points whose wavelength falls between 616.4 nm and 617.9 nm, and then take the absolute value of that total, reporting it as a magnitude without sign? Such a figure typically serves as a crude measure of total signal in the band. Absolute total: 48.8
